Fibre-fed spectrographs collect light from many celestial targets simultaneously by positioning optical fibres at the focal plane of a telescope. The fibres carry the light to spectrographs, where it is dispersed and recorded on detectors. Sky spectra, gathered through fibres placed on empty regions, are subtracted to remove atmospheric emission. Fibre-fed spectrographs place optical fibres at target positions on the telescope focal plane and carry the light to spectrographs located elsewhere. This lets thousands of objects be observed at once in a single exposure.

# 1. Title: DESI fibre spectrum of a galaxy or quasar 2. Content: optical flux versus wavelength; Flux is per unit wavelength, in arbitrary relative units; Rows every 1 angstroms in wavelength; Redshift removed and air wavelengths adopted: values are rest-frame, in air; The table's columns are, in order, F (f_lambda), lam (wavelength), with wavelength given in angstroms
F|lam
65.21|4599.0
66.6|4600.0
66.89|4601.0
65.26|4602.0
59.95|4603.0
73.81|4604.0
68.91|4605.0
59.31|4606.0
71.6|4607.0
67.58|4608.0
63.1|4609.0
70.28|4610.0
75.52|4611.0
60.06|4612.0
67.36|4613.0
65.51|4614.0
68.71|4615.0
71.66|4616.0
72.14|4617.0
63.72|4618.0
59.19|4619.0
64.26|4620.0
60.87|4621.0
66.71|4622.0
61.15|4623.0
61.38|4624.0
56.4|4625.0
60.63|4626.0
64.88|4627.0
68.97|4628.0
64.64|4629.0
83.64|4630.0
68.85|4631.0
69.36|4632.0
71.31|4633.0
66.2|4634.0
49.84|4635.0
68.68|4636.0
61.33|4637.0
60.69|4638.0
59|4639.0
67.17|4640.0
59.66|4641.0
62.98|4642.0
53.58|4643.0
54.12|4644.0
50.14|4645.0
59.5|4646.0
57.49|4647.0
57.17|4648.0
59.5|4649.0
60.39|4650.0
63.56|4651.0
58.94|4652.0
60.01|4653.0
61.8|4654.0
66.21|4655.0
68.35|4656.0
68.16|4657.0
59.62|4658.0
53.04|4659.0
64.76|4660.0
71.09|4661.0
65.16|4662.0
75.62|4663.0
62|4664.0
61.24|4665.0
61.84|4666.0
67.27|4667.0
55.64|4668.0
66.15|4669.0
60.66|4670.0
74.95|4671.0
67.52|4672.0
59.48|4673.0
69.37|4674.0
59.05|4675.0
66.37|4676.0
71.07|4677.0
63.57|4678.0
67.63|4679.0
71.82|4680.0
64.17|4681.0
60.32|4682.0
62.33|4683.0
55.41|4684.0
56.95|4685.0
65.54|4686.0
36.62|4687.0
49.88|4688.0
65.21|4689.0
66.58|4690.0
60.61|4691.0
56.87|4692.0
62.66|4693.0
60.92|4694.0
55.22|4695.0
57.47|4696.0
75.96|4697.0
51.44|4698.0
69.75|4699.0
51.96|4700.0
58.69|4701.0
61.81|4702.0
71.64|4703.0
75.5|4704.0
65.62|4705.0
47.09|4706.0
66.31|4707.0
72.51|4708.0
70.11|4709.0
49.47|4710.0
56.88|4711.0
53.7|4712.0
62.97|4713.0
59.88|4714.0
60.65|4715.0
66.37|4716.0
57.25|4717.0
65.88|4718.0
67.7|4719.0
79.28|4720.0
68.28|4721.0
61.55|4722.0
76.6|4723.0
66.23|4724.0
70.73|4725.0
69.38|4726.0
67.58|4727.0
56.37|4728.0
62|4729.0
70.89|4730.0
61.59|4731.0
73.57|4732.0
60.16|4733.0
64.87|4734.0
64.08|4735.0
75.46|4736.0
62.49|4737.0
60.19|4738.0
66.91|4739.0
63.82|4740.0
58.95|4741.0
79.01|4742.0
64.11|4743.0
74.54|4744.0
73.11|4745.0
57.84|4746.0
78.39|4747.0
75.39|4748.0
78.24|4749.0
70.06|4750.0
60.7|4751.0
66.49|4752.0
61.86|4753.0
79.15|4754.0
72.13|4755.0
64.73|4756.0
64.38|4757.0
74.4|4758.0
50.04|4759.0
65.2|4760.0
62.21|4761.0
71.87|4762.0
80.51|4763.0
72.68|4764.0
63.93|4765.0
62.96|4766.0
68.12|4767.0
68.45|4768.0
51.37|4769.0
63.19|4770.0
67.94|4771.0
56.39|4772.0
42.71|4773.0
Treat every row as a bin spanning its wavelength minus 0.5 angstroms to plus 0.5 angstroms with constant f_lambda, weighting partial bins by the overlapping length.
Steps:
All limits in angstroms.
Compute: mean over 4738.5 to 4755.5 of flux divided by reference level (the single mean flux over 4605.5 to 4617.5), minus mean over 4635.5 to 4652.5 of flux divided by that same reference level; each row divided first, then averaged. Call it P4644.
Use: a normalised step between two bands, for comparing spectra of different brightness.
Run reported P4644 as 0.14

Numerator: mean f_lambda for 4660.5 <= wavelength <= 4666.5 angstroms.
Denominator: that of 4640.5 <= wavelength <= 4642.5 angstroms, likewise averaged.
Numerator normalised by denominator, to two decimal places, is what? 1.08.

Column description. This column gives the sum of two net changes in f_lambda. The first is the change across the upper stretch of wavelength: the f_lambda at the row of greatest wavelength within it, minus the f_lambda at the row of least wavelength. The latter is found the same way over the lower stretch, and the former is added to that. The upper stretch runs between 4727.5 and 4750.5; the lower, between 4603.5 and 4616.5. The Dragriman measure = 12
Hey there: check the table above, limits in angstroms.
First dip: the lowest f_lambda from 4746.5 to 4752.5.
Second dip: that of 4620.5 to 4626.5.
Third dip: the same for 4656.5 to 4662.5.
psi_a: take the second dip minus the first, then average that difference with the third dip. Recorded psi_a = 24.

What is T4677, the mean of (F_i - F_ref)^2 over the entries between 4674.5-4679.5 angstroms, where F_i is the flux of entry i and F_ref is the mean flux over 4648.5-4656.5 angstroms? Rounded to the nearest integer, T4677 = 27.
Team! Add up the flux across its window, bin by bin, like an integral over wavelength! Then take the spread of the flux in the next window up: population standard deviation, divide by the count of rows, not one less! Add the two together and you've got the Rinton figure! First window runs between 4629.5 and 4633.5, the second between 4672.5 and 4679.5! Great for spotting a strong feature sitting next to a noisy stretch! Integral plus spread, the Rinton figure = 298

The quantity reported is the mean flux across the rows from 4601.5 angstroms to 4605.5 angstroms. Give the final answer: 67.0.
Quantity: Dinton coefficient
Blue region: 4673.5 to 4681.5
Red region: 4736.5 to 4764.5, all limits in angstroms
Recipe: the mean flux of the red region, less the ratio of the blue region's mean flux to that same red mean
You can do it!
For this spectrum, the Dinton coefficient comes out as 67.2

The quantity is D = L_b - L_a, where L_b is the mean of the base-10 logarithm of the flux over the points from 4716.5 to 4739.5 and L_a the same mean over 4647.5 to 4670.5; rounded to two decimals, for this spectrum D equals 0.02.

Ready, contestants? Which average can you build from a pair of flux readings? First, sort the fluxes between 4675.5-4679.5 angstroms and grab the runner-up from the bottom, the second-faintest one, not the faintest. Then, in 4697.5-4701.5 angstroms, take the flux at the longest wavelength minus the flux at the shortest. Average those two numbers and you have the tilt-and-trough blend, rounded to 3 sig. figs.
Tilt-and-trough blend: 36.8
